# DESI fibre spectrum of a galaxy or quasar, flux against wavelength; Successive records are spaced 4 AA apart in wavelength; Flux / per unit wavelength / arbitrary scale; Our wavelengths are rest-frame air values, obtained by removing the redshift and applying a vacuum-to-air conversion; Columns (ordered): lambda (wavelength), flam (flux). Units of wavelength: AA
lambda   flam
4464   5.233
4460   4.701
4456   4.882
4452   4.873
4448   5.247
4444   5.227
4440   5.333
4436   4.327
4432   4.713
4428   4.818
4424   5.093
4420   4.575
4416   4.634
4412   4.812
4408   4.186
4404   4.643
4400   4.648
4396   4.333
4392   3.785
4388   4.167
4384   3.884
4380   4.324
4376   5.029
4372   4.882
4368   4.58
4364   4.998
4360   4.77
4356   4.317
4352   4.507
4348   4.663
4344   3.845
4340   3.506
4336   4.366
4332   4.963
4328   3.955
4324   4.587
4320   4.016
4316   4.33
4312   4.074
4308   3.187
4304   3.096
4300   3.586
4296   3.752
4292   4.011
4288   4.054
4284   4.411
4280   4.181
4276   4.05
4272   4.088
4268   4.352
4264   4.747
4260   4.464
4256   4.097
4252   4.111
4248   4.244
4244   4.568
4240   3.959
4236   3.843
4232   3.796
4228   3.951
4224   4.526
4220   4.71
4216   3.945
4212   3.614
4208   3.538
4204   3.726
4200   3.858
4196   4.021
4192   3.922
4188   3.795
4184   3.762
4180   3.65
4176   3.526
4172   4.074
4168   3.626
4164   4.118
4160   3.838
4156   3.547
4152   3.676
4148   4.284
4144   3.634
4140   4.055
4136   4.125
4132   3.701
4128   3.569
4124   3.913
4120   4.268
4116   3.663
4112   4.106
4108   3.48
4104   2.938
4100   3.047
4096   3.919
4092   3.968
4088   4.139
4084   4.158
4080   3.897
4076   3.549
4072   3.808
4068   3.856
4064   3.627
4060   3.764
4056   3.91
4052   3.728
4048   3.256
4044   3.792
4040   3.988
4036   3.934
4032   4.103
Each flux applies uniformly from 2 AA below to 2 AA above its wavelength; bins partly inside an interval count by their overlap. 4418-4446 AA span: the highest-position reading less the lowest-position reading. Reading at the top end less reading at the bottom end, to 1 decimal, 0.7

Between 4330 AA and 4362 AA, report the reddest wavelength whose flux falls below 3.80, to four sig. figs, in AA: 4340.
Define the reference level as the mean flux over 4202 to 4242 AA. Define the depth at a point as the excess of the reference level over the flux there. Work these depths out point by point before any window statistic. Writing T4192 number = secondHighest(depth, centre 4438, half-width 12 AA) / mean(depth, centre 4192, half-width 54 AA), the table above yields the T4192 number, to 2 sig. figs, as -15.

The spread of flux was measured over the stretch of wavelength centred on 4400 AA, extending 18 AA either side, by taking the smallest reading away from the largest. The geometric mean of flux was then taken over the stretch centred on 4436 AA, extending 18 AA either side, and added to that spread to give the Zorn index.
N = 5.9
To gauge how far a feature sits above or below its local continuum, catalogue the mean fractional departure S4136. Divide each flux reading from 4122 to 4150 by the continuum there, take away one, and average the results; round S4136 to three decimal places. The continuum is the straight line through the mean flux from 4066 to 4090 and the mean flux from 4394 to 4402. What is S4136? -0.028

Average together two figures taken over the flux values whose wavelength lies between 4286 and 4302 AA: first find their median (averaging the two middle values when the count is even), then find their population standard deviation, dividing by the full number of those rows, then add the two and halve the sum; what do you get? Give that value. 2.04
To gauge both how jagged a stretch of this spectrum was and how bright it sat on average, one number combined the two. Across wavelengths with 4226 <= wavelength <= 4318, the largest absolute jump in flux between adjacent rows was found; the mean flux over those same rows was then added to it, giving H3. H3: 4.93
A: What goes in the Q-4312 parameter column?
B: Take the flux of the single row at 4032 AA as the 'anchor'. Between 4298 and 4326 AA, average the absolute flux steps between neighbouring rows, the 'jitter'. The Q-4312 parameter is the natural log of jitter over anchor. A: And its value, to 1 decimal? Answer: -2.2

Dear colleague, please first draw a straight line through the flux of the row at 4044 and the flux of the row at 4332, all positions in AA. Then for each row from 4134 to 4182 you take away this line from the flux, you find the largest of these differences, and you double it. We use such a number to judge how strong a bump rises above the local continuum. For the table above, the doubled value 0.14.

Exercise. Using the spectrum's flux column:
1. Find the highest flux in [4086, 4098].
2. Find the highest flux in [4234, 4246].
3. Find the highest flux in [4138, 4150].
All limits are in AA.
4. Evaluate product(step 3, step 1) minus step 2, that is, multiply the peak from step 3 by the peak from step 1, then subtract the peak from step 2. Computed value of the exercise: 13.2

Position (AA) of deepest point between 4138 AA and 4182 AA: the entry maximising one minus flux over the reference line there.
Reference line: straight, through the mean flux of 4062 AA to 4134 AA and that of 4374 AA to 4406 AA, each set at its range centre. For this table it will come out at 4176 AA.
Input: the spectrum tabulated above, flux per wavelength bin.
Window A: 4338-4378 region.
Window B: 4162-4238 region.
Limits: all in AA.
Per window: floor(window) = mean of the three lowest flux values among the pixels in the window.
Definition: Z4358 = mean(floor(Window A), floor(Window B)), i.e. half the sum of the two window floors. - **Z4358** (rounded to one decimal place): 3.7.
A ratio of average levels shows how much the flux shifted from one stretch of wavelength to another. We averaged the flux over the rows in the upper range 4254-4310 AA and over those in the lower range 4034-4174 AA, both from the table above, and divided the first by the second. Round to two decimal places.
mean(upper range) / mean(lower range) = 1.05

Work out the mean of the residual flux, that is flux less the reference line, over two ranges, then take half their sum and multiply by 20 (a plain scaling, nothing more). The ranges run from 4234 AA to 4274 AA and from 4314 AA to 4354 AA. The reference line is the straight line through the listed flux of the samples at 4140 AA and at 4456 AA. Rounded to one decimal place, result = -3.9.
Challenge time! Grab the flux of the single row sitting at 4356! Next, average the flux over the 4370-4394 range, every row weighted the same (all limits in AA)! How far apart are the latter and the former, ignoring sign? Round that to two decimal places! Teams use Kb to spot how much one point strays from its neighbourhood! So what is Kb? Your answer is 0.03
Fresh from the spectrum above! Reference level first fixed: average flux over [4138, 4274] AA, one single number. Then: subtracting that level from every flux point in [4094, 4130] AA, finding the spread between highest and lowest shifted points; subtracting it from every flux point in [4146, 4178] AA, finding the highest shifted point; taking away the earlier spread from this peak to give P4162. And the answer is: -1.0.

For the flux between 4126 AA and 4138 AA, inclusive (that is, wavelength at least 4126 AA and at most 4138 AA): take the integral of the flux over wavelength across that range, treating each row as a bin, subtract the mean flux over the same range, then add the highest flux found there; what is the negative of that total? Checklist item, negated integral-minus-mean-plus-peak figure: -46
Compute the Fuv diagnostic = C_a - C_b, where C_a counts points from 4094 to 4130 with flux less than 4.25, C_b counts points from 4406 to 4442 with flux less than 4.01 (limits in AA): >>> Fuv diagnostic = 8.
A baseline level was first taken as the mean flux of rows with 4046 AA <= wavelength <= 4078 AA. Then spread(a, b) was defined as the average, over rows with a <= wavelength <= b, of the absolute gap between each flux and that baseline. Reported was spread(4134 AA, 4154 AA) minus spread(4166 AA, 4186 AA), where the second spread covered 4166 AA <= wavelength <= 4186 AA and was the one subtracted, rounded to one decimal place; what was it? 0.1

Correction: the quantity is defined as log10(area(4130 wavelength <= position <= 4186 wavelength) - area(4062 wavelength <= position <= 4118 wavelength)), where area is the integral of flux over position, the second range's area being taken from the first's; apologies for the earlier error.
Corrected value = 0.8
